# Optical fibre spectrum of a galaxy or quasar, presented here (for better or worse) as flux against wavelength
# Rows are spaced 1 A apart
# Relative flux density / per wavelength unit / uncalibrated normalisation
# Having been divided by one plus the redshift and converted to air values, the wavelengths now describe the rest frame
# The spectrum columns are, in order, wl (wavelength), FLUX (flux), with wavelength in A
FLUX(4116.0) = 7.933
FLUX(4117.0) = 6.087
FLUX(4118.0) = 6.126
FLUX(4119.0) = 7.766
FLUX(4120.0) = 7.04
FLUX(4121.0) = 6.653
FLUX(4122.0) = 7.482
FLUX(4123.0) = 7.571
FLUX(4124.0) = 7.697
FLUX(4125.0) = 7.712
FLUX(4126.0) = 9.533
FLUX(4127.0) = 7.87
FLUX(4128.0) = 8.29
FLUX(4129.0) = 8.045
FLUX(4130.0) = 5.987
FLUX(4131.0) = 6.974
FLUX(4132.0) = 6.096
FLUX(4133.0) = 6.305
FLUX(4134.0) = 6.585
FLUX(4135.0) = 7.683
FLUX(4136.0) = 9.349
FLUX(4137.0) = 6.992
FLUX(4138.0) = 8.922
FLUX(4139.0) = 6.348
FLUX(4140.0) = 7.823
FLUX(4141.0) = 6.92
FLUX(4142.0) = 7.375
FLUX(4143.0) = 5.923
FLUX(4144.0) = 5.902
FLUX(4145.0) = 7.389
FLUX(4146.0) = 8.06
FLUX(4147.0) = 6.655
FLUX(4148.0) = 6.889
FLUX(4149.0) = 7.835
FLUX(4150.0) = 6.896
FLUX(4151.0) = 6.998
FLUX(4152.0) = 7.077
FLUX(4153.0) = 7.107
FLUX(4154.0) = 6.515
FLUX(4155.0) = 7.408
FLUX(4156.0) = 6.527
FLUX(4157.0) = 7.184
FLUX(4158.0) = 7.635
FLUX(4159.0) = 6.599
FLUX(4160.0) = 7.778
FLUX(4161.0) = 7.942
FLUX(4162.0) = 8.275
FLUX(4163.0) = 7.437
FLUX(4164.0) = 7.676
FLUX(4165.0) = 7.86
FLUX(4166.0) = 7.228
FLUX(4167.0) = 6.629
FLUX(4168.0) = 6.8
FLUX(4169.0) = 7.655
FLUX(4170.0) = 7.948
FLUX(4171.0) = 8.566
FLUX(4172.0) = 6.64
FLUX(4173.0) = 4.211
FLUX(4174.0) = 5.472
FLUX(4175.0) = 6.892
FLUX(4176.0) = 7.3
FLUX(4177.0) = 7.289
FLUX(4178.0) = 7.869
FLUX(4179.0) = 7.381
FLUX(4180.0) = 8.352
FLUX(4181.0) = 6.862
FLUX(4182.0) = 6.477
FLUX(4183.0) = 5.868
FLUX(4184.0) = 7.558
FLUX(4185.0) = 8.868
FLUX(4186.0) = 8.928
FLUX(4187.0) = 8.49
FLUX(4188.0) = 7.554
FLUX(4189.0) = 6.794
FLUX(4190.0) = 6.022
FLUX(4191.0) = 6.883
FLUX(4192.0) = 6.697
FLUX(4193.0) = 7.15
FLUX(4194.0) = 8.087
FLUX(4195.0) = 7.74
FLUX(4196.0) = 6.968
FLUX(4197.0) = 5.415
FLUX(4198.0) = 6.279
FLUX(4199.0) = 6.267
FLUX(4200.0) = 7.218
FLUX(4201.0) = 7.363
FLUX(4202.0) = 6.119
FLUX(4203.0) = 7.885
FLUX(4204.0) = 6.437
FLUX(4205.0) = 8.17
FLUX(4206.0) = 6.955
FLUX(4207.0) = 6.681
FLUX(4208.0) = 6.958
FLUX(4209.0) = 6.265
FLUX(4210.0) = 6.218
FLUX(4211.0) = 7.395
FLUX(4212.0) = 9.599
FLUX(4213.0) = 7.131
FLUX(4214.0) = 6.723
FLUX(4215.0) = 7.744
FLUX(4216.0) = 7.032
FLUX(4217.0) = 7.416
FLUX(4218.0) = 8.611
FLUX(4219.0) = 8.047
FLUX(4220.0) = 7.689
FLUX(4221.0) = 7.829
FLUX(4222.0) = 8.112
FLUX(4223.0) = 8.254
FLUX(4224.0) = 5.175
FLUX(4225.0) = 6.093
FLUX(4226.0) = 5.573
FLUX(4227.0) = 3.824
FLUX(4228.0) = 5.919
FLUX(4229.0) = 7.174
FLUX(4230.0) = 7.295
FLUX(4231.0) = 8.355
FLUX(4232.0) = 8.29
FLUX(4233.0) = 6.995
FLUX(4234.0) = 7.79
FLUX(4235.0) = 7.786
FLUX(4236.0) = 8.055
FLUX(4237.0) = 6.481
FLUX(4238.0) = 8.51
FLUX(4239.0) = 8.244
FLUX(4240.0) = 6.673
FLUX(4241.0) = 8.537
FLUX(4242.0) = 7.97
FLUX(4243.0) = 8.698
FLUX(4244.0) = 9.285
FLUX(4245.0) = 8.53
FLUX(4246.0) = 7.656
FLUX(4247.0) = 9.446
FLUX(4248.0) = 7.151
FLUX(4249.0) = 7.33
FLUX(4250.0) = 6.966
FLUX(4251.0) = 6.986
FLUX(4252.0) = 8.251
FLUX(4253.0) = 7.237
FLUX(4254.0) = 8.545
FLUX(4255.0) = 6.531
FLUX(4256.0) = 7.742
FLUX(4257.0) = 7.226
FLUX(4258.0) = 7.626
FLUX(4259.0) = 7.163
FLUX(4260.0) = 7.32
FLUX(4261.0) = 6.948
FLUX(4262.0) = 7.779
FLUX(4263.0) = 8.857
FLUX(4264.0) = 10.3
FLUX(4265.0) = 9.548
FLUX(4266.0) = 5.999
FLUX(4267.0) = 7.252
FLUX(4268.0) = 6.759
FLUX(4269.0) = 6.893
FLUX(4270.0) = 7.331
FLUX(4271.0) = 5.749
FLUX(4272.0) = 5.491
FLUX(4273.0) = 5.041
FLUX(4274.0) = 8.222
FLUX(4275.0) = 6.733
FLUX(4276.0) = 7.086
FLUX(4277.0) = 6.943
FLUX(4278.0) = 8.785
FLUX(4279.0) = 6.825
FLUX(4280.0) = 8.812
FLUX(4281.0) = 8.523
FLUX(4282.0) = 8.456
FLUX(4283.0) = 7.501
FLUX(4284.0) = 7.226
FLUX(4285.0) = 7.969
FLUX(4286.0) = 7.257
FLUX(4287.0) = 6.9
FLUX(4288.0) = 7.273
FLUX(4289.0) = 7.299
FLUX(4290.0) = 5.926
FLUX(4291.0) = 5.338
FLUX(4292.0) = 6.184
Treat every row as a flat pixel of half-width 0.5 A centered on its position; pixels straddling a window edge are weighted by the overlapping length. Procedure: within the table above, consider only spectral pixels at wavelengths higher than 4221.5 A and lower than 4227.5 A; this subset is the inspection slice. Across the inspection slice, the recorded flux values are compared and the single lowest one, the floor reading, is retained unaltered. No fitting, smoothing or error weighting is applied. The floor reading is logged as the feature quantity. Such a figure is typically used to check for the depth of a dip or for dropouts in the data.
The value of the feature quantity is 3.824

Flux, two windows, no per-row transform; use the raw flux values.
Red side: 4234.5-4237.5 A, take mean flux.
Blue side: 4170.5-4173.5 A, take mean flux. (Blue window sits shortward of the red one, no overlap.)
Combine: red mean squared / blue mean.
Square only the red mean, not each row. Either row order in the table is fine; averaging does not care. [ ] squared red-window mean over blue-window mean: 8.6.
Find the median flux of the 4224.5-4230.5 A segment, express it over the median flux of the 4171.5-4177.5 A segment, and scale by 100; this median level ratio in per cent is 89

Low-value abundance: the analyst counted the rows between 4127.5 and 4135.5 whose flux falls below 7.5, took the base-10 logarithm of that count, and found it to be 0.70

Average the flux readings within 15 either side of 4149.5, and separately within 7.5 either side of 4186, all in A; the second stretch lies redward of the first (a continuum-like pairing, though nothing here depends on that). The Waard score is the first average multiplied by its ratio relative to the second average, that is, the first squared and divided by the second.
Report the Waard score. 7.3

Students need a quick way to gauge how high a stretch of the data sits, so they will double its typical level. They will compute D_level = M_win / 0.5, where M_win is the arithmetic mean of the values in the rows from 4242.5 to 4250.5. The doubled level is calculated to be 16.3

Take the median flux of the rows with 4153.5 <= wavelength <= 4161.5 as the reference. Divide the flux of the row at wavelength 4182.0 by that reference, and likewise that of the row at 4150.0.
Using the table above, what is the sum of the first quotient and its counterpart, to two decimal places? 1.83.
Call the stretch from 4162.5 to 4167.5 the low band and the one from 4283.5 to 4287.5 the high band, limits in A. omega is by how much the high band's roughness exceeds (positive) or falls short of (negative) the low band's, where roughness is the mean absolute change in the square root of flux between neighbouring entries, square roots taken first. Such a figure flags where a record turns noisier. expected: 0.034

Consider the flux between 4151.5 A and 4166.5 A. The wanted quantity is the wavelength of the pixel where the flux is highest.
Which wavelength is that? 4162.0 A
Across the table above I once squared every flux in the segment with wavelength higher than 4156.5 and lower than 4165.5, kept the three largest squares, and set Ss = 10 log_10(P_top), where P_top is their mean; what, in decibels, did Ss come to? 18.1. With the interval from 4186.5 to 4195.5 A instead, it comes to 18.2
